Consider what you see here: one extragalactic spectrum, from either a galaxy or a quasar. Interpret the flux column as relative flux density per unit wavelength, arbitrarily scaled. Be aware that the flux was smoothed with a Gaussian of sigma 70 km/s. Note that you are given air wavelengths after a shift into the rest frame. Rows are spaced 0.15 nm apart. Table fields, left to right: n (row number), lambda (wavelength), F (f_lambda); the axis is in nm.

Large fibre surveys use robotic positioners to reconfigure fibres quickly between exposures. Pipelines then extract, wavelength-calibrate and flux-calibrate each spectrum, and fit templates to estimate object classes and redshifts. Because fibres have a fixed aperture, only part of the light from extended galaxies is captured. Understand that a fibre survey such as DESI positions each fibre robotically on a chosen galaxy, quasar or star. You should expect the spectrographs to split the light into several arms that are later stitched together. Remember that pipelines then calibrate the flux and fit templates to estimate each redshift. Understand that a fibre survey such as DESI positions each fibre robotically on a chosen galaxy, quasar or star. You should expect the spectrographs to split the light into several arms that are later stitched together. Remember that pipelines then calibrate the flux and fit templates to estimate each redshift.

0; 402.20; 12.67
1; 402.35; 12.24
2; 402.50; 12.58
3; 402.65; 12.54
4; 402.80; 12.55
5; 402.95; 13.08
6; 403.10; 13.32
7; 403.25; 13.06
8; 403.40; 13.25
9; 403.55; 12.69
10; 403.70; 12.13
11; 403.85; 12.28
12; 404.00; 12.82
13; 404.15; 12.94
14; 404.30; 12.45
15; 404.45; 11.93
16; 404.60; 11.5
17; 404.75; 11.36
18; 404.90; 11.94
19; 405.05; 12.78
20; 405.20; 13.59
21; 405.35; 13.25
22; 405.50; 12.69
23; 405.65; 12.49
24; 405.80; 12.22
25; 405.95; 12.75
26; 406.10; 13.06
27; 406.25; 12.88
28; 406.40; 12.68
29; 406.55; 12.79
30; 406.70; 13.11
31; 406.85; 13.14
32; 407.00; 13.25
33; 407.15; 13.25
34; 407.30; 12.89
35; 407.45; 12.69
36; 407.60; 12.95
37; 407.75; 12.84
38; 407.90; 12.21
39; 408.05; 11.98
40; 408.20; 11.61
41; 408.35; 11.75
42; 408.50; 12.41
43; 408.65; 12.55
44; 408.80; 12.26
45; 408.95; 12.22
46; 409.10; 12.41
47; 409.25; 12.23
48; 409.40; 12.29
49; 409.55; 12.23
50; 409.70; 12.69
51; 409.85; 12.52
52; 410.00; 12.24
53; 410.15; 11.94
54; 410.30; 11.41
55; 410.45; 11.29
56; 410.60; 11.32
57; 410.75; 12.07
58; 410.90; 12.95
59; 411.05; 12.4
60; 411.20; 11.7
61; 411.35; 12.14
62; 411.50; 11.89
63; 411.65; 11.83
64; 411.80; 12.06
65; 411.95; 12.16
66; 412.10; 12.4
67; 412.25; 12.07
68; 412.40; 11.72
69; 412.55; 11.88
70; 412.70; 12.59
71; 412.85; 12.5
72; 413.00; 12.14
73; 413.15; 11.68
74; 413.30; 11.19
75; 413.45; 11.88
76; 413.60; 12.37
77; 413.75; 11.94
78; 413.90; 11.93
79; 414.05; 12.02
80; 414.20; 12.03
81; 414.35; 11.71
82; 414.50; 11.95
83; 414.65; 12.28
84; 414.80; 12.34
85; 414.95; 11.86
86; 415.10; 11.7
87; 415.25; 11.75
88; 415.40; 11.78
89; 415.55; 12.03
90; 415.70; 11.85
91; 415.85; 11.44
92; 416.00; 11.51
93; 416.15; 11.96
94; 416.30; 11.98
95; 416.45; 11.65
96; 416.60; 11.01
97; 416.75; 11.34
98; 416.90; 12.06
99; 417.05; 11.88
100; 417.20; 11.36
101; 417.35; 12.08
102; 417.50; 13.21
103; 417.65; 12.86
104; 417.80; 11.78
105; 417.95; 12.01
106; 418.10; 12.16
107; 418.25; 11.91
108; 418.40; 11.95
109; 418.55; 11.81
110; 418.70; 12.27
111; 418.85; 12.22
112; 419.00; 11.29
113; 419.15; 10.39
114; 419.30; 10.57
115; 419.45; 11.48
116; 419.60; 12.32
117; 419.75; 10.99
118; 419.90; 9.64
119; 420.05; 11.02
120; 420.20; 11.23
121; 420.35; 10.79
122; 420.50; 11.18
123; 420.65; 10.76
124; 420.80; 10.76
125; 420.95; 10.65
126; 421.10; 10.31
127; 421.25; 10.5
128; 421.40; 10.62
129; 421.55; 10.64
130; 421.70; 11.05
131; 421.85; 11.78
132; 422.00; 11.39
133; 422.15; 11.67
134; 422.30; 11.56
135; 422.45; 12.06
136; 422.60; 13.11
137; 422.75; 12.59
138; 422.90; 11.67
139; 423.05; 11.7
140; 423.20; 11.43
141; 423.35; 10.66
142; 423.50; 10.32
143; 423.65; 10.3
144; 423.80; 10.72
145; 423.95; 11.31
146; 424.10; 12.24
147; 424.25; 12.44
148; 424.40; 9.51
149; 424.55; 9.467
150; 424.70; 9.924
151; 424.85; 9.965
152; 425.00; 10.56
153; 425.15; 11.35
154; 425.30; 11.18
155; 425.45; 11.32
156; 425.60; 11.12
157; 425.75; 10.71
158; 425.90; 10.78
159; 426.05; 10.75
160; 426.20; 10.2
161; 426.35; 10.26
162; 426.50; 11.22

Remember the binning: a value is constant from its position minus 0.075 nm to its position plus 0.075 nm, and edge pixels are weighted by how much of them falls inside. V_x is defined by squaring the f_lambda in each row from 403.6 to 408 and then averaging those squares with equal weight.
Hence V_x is 160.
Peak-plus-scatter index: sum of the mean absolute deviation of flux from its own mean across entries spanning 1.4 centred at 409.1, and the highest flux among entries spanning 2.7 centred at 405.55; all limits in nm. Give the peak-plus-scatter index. 13.7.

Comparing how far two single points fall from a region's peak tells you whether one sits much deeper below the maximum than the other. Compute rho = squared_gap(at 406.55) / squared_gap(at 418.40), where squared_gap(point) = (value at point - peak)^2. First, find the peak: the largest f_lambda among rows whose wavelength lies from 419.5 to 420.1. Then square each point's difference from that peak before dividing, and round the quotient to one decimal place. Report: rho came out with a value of 1.6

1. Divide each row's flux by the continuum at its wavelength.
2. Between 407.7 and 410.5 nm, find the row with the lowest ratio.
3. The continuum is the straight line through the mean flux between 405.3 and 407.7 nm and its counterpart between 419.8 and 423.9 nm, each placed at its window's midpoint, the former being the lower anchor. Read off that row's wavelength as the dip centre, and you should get 410.45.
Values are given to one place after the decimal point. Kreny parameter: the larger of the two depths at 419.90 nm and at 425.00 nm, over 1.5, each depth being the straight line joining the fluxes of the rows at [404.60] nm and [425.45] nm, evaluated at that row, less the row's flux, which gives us 1.2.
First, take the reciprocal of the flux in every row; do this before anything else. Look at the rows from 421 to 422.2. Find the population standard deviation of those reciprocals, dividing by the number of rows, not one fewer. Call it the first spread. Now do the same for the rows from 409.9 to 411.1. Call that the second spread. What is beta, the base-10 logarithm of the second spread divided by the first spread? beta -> -0.05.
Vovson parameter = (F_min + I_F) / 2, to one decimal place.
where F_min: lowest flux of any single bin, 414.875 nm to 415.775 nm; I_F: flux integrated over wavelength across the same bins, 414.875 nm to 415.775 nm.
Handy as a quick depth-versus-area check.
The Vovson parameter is 11.2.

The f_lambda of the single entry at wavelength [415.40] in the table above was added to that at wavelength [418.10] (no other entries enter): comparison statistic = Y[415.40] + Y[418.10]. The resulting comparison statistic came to 23.9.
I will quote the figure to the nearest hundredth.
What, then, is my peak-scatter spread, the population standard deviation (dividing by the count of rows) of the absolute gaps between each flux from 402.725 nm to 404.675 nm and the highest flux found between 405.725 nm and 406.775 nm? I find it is 0.47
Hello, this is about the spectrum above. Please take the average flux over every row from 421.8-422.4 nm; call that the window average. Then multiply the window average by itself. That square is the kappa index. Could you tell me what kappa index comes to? 135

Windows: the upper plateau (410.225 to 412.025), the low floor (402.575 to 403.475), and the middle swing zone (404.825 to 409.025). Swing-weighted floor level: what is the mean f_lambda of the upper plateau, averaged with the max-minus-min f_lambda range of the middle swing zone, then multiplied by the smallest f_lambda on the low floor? 87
